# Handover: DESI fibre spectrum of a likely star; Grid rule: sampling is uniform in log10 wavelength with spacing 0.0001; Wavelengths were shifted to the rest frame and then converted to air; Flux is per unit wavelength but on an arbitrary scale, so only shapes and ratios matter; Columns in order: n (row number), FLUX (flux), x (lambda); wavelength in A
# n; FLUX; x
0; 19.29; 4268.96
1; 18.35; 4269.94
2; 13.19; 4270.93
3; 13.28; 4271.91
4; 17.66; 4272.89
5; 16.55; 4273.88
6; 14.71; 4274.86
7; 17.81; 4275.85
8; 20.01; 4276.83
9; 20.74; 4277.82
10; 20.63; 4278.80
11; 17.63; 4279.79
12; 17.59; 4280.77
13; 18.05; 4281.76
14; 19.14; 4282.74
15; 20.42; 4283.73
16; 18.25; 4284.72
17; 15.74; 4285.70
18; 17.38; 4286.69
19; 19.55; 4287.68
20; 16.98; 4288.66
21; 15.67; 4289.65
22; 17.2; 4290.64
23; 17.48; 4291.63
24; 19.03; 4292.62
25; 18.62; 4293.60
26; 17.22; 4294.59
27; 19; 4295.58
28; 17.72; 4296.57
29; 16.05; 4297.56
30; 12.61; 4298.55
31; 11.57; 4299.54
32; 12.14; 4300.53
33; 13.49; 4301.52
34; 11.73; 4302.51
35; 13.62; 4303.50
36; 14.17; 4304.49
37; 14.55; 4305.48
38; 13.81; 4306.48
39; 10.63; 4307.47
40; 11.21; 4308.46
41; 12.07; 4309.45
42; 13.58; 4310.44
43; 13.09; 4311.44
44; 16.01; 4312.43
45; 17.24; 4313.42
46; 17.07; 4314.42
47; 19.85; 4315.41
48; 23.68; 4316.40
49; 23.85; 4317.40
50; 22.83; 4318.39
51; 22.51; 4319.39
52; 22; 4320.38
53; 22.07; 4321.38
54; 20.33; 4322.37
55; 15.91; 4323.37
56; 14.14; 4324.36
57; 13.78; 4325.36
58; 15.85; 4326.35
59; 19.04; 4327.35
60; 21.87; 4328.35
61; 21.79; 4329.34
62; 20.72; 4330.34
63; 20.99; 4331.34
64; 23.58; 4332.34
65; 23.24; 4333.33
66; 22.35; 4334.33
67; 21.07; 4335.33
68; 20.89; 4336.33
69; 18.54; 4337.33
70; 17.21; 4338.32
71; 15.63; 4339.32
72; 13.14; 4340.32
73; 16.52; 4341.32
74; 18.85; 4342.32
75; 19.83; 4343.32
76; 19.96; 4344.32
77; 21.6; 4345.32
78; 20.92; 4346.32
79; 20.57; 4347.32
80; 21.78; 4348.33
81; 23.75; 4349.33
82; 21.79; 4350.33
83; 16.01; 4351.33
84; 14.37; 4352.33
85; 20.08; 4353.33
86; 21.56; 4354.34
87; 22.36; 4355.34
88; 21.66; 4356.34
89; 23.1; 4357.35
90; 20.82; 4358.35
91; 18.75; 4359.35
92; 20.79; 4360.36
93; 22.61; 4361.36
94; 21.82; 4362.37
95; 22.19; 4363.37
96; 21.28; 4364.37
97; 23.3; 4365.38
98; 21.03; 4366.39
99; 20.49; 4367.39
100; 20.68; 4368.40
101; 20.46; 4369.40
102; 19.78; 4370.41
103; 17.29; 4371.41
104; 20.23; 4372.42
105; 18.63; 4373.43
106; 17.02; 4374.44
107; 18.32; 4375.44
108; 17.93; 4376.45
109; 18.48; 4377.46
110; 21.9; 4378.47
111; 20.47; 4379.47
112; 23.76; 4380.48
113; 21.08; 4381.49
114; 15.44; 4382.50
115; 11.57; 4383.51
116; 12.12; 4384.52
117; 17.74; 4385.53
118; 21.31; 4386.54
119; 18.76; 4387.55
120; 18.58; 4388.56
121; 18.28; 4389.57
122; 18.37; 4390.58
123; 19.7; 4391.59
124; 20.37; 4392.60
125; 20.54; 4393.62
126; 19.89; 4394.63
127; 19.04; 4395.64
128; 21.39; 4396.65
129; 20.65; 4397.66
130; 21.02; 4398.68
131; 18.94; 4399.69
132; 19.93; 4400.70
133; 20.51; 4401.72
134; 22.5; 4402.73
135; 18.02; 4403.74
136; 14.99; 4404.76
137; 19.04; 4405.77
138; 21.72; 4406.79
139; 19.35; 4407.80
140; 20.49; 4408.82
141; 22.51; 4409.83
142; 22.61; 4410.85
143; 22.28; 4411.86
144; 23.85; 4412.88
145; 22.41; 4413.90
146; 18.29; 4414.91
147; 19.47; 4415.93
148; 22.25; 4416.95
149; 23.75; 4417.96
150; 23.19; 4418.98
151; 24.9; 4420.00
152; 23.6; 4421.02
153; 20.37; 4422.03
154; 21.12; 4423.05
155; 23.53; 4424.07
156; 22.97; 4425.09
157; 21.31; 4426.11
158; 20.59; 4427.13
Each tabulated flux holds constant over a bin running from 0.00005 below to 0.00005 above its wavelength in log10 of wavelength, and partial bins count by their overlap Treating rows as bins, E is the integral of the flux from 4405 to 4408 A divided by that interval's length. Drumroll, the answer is 19.7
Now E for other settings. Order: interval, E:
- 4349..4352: 20.0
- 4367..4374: 19.6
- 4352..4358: 20.7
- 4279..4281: 18.1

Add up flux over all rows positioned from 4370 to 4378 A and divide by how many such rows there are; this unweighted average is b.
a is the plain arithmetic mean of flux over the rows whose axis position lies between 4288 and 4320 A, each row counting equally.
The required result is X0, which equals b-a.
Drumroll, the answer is 2.3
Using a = 16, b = 18.5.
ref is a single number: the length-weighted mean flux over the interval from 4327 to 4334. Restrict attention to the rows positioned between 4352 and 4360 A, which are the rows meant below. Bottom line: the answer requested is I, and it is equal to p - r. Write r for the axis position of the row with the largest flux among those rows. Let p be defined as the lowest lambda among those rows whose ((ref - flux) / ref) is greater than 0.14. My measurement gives -5.0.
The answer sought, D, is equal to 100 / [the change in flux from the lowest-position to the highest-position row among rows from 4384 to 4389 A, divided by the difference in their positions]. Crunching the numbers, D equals 63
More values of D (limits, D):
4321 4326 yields -48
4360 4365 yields 818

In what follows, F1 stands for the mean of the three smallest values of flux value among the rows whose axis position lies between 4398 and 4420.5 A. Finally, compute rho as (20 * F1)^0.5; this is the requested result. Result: 18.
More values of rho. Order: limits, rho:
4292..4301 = 16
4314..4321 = 20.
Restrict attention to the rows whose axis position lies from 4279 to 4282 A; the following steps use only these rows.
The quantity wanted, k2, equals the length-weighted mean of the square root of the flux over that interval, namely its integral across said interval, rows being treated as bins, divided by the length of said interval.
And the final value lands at 4.24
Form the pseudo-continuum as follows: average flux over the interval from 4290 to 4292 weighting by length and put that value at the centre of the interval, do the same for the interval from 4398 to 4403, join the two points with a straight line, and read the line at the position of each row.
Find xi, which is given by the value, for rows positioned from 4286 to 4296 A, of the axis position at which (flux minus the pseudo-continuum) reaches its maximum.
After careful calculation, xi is 4287.68 A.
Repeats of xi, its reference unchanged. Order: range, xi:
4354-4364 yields 4357.35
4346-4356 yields 4349.33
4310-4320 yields 4317.40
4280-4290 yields 4283.73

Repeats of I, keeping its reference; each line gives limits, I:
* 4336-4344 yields 1.0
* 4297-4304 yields 0.0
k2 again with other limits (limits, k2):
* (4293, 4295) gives 4.26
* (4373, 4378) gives 4.25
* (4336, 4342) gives 4.11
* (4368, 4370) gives 4.54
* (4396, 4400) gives 4.53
